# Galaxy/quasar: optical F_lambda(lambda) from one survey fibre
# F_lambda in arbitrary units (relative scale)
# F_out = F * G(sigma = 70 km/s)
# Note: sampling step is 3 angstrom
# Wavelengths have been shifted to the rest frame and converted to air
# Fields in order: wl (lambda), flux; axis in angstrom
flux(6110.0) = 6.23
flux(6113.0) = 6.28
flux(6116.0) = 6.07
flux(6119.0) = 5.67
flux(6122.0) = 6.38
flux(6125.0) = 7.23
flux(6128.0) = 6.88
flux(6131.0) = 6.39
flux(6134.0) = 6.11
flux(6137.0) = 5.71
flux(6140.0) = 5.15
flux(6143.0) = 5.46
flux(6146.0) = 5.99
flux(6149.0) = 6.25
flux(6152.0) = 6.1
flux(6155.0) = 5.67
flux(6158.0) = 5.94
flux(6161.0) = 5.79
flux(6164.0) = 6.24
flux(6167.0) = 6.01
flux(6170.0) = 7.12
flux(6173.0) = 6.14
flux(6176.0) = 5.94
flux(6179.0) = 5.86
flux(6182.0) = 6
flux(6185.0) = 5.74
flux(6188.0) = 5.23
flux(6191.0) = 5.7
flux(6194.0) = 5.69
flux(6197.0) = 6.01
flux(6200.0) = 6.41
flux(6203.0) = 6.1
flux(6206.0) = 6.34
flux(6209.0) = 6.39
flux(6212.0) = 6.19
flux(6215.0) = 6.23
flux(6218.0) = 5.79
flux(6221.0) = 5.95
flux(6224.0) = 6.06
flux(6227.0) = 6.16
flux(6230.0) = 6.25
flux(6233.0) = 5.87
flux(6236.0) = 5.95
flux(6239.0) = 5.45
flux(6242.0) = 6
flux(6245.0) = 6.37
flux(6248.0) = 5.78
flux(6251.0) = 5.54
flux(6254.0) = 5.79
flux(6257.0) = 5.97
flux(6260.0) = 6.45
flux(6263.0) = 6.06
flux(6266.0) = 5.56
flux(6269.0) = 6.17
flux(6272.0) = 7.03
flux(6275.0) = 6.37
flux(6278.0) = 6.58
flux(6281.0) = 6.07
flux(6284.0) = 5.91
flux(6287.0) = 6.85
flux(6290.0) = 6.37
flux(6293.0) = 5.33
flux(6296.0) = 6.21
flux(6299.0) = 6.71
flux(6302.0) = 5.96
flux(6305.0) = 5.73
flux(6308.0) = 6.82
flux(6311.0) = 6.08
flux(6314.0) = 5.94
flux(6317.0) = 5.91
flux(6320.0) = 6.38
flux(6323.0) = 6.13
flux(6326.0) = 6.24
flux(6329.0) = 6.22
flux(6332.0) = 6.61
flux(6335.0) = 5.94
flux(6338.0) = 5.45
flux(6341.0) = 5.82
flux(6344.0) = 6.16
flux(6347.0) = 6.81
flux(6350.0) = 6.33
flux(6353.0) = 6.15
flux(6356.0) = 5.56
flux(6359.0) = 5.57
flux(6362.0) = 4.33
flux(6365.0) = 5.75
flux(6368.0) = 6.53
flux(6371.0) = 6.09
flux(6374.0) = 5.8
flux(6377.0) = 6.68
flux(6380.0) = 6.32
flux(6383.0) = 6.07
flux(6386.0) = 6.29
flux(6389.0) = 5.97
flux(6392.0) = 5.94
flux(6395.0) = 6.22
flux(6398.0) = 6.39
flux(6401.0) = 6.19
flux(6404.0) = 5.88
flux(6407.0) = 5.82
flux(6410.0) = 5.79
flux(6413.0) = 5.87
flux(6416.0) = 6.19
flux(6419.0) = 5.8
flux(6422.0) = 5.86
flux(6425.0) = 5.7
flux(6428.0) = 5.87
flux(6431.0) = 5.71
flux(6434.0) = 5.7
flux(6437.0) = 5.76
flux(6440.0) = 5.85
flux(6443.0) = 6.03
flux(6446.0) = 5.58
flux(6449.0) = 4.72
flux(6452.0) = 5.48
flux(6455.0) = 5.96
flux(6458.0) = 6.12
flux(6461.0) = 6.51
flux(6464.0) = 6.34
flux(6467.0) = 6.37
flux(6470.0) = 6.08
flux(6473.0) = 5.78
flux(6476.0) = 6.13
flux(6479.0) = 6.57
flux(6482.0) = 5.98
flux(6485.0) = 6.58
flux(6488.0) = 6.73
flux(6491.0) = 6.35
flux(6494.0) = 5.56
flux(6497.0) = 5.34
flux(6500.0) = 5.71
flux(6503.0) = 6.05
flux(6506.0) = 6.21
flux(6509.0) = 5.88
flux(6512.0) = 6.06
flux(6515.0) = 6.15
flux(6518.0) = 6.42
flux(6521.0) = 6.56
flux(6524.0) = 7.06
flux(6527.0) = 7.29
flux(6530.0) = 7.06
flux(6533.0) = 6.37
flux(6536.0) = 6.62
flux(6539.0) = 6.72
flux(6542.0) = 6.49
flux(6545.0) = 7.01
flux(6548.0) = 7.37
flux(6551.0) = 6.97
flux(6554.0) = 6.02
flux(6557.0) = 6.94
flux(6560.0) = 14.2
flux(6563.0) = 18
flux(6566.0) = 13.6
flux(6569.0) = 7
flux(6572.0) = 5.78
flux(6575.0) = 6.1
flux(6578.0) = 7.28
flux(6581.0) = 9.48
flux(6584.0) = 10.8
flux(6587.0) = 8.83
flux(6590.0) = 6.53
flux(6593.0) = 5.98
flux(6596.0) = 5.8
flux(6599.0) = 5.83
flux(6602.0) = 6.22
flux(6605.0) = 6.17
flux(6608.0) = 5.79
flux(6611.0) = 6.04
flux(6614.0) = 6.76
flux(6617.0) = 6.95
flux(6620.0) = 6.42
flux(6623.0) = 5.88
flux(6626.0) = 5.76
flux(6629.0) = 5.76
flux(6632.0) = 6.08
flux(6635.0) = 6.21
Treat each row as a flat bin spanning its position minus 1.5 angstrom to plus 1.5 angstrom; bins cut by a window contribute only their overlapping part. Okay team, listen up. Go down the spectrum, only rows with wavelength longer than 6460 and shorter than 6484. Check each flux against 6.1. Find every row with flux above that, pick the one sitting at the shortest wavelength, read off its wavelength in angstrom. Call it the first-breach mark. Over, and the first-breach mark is 6461.0 angstrom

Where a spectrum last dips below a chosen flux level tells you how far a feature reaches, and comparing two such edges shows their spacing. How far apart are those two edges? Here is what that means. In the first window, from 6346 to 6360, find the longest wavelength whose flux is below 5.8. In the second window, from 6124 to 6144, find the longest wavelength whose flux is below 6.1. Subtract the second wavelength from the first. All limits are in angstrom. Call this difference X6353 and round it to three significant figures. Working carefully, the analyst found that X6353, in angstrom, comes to 216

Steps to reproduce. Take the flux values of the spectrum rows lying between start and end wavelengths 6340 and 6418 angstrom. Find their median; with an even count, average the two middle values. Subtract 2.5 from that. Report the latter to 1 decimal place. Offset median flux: 3.6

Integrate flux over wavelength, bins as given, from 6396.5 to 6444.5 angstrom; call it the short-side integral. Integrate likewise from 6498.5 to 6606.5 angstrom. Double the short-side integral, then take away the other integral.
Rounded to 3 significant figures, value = -239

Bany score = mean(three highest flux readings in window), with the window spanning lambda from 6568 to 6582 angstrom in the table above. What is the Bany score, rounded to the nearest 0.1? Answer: 7.9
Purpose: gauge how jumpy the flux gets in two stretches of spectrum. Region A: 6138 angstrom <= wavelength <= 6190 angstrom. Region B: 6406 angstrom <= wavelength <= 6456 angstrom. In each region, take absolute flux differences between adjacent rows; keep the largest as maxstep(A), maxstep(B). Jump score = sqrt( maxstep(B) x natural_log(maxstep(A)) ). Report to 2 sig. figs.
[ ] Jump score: 0.30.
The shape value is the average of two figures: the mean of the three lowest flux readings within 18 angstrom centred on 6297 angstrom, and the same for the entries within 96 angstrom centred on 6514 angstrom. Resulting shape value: 5.6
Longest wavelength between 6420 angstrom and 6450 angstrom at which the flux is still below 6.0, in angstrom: 6449.0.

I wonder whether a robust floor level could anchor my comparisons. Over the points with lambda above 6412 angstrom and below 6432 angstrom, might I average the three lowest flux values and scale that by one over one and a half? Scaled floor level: 3.8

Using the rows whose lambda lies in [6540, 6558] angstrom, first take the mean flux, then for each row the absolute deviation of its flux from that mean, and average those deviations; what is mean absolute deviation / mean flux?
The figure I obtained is 0.053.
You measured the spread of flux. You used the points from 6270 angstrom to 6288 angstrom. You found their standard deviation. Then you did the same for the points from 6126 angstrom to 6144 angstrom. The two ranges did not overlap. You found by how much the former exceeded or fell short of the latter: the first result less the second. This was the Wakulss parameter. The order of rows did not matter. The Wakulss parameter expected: -0.2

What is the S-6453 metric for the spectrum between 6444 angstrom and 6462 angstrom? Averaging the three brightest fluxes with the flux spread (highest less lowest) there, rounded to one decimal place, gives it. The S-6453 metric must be 4.0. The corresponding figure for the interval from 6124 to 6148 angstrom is 4.5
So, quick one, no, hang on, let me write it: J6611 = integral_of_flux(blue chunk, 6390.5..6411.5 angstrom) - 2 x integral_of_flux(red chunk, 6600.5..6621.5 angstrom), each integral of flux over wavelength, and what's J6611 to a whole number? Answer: -139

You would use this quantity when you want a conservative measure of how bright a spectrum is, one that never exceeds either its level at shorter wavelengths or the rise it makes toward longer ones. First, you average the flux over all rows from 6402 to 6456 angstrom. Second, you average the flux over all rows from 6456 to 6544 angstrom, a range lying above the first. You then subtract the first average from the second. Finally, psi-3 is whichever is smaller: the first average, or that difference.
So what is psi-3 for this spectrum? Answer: 0.56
